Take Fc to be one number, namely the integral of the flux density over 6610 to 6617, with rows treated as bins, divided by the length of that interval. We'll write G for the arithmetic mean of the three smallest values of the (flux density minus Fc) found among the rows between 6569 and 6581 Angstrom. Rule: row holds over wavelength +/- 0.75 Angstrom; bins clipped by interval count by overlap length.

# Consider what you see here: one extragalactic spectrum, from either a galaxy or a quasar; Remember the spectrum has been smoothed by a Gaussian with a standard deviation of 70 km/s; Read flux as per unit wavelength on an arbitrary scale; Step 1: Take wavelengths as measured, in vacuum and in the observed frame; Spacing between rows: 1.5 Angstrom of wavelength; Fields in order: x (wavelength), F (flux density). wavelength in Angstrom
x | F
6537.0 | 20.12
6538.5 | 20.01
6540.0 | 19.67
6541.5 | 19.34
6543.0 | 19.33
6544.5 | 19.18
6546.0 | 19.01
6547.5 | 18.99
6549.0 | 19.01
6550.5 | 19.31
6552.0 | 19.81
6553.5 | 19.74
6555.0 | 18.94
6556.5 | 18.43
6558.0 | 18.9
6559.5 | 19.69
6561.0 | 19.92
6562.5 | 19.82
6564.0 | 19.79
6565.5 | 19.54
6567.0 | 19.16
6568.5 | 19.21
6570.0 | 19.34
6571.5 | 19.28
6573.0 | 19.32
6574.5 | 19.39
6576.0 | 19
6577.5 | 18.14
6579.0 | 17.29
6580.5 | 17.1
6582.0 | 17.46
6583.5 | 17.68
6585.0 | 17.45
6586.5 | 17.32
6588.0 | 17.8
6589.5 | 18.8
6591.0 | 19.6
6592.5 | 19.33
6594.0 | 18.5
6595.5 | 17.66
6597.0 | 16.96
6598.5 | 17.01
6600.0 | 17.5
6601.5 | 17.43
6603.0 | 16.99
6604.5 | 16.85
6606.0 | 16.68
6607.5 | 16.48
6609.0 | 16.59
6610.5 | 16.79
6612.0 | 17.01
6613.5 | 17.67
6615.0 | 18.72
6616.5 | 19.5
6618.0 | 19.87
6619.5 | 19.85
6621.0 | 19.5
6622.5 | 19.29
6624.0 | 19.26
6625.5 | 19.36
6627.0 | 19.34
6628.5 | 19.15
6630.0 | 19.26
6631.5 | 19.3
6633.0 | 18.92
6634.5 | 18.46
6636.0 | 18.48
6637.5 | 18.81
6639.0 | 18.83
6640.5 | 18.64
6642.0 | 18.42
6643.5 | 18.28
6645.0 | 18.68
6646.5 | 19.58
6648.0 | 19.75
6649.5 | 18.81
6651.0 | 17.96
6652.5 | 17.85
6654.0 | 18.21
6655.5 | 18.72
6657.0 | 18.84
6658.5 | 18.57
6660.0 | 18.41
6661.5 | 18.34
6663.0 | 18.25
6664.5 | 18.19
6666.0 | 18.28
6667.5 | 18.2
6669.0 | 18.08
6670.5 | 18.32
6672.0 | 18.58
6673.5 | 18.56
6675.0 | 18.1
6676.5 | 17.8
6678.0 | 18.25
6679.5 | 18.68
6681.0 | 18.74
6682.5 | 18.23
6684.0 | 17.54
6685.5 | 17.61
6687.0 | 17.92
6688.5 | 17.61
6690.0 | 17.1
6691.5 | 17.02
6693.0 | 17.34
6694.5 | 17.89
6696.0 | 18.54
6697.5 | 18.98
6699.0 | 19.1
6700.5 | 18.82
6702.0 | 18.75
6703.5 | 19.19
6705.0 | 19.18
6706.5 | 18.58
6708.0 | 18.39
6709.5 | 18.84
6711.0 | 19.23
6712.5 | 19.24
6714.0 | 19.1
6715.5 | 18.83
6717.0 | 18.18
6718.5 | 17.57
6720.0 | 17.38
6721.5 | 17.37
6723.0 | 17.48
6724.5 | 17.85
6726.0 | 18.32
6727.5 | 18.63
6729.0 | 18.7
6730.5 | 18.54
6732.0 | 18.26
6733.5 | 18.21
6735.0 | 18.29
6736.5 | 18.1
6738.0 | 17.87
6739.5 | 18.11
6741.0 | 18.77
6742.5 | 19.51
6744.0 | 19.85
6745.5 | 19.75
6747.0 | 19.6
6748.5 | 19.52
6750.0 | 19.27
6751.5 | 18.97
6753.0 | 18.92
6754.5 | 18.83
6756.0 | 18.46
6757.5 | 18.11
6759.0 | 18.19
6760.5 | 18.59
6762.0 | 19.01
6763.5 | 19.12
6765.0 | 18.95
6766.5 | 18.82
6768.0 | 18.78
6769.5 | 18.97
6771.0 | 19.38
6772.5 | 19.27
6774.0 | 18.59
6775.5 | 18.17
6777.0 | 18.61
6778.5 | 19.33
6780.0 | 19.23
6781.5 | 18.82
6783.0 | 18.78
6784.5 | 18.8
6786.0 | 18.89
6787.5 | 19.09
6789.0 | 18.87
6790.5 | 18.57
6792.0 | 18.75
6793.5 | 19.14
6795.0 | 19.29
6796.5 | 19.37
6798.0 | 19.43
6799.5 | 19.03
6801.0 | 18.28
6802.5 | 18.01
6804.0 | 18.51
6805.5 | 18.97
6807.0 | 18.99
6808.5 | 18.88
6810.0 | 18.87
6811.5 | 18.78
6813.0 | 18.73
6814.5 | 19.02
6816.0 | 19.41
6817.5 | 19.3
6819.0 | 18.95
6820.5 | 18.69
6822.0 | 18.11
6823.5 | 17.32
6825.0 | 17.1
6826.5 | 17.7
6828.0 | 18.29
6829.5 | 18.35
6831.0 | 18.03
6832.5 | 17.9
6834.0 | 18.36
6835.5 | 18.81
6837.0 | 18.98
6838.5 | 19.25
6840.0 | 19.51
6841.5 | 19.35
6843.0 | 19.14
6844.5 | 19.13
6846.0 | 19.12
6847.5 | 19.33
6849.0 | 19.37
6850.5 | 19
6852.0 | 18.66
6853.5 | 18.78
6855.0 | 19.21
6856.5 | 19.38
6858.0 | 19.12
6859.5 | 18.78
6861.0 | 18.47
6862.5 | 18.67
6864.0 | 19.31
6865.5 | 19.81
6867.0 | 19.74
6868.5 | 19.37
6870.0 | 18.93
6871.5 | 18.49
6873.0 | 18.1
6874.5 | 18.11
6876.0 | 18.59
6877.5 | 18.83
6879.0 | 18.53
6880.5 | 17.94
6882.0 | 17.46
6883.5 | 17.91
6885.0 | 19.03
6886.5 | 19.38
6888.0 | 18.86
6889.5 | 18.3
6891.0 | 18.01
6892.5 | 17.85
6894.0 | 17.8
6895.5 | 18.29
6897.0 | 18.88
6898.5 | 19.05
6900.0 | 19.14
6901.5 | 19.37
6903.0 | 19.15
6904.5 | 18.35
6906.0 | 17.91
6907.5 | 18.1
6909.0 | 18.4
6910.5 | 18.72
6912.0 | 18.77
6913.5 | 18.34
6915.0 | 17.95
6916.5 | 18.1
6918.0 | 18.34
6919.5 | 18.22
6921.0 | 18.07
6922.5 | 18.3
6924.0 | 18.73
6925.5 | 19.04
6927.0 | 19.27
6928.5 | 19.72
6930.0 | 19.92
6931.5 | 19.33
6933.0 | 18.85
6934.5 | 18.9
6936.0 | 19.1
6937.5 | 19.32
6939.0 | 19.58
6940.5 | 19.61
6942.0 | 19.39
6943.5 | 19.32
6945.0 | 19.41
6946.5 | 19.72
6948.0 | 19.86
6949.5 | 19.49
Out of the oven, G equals -0.4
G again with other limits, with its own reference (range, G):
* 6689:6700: -0.8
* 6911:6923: 0.1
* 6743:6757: 0.8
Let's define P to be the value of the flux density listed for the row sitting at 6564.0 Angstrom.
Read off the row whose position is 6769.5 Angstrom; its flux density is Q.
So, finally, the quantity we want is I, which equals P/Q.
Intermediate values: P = 19.79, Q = 18.97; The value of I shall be 1.04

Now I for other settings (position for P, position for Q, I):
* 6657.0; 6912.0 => 1.00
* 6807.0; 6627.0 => 0.98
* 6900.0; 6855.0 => 1.00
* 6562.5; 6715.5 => 1.05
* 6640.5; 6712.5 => 0.97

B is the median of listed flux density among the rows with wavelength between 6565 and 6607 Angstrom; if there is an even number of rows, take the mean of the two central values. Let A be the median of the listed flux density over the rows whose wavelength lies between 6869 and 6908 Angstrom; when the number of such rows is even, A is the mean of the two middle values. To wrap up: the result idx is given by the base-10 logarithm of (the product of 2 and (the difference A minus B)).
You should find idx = 0.13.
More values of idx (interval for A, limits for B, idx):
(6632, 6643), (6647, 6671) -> -0.17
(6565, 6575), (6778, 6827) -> -0.05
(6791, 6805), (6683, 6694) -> 0.47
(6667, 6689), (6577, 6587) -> 0.18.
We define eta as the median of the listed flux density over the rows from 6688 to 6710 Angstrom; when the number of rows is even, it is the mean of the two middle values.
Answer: 18.6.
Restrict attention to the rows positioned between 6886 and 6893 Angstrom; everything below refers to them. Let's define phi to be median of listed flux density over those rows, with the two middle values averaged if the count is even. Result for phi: 18.3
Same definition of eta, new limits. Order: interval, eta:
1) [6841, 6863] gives 19.1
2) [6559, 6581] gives 19.3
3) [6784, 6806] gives 18.9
